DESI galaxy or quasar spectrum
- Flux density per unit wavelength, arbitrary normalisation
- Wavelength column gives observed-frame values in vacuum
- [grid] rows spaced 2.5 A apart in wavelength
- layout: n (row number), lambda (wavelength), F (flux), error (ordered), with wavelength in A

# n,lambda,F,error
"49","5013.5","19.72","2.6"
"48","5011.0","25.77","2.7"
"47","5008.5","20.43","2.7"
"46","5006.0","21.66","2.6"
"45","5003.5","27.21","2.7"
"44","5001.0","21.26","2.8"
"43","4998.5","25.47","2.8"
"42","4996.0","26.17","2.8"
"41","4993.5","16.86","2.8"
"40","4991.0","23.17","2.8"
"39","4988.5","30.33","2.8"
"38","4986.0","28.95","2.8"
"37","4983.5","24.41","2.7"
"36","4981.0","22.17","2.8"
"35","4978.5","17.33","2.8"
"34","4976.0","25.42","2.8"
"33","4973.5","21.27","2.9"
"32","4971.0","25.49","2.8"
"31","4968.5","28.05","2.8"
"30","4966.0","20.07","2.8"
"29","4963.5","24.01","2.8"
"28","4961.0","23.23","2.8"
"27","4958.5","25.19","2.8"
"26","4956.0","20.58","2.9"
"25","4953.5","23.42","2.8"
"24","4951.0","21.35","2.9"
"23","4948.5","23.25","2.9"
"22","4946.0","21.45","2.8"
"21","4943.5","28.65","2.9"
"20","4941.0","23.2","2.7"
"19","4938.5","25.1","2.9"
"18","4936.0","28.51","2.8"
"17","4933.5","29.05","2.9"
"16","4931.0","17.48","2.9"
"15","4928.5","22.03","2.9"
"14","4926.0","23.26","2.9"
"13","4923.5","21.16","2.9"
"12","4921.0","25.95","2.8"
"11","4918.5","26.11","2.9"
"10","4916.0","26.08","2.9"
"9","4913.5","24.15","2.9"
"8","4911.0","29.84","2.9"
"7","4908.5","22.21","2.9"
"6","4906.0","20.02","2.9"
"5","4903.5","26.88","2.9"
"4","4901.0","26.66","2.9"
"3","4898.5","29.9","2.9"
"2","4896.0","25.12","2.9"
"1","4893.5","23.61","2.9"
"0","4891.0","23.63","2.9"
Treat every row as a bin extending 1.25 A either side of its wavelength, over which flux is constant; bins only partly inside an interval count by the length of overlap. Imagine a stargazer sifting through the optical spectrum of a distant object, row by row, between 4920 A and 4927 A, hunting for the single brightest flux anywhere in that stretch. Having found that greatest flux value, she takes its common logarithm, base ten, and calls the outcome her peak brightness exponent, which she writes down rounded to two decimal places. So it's 1.41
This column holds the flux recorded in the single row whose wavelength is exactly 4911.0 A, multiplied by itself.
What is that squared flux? 890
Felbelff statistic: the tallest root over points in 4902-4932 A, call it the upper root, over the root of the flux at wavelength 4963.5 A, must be 1.11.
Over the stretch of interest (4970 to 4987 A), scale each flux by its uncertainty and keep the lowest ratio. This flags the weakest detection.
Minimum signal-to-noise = 6.2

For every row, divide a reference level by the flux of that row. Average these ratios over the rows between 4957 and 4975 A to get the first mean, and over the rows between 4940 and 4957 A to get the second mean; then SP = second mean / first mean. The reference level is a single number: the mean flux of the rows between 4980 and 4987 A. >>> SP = 1.03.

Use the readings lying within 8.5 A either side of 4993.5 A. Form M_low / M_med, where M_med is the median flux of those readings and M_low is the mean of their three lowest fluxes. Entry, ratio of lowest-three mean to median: 0.802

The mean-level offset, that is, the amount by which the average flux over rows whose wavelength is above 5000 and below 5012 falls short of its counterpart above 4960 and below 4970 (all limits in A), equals 0.6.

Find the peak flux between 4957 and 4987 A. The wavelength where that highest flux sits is 4986.0 A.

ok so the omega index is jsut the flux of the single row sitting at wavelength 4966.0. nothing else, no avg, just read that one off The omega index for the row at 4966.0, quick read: 20.07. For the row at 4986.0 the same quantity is 28.95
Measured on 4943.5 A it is 28.65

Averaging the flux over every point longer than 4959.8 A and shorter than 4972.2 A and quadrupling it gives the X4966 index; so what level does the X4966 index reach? 97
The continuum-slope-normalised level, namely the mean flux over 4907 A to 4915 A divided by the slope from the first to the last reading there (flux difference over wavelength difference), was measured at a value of 65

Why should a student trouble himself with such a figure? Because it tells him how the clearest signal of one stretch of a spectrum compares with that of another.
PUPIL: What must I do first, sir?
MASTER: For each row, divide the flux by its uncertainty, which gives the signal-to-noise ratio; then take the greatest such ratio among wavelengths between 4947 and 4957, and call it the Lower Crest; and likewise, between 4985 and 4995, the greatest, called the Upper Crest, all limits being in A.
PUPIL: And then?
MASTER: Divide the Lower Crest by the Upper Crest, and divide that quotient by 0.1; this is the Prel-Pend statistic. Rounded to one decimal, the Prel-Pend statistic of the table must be 7.7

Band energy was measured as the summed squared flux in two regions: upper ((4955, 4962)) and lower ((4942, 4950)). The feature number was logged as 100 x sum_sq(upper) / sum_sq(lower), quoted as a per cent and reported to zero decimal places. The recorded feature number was 88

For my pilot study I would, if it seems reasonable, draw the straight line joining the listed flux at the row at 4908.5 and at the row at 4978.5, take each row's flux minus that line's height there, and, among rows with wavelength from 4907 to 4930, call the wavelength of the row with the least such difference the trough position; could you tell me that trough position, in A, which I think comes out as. 4923.5 A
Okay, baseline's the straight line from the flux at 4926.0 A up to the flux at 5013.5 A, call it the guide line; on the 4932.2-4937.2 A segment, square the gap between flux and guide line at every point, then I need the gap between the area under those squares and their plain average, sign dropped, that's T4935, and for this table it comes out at 138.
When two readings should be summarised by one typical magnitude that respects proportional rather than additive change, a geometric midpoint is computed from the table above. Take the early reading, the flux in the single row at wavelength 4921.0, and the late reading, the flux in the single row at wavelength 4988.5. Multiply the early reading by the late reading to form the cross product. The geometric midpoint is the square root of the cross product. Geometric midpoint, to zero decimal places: 28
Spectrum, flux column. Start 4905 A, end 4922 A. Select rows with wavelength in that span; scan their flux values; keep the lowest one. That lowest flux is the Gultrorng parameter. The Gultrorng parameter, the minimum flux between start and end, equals 20.02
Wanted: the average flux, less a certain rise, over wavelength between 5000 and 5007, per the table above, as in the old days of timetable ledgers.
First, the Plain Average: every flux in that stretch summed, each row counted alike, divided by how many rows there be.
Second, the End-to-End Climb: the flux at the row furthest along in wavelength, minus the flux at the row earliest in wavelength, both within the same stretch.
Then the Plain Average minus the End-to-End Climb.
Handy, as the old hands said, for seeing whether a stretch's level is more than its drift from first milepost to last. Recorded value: 23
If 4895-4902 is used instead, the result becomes 26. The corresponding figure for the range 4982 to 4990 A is 22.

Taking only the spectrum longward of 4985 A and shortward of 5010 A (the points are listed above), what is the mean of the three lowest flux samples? 19.5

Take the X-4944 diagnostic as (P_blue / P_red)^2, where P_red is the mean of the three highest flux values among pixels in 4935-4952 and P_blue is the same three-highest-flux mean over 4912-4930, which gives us 0.9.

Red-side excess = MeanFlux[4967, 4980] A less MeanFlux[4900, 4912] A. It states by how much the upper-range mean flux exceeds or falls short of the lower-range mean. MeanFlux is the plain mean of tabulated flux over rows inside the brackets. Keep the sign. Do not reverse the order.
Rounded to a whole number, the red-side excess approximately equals -2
